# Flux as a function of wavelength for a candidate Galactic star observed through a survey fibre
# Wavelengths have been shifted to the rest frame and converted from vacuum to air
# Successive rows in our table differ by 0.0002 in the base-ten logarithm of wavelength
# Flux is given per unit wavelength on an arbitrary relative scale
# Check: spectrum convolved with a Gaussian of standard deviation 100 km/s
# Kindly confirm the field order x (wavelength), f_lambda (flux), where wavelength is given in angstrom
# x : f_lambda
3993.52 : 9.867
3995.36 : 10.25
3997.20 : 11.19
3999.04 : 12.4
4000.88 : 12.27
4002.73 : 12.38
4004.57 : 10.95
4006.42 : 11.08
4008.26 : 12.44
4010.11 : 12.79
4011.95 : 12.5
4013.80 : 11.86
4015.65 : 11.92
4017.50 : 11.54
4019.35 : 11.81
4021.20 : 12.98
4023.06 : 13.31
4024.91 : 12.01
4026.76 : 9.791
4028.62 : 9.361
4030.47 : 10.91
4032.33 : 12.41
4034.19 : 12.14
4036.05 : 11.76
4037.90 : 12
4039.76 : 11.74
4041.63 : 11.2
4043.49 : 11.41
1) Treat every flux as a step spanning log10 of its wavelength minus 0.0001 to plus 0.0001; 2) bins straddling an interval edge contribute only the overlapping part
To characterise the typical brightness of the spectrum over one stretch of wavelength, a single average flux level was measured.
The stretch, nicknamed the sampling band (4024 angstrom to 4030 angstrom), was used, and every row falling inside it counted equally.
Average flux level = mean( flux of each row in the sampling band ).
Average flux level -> 10.4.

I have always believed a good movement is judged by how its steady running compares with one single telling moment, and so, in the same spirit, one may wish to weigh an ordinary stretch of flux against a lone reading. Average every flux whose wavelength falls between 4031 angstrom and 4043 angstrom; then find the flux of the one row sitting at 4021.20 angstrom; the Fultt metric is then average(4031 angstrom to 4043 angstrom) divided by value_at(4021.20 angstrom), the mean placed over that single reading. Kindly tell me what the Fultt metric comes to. 0.91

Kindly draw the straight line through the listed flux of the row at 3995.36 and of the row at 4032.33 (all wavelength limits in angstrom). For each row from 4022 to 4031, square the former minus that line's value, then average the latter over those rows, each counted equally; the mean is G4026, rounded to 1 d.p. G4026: 3.5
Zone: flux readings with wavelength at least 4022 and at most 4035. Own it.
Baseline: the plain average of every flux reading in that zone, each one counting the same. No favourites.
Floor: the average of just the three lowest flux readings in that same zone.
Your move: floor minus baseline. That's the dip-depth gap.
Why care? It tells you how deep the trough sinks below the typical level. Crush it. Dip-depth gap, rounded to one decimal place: -1.4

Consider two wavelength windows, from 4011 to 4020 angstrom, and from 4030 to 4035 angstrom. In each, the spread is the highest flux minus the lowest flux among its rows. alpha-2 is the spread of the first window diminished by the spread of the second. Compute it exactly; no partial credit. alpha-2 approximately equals -0.5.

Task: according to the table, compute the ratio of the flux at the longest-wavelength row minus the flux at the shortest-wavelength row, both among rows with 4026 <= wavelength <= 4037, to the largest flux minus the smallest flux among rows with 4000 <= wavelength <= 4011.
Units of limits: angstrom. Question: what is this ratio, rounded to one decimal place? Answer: 1.1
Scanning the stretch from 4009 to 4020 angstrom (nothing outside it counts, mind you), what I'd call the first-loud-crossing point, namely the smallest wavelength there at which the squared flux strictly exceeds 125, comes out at 4010.11 angstrom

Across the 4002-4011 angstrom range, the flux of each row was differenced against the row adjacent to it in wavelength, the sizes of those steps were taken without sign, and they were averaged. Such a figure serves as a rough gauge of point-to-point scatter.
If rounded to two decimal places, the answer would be 0.82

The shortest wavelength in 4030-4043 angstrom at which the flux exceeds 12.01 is 4032.33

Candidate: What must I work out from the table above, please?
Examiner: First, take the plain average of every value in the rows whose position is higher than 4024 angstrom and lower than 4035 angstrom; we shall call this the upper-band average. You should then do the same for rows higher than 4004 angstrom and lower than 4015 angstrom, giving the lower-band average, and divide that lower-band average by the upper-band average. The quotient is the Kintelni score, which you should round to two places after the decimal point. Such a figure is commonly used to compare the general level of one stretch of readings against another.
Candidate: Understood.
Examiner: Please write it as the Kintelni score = 1.08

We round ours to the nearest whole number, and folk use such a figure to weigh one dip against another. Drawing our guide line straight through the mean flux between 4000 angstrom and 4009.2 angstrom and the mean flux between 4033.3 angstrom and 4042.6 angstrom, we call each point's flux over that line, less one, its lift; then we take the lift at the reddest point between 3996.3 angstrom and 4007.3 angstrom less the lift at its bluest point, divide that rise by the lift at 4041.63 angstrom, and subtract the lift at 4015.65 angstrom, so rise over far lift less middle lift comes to 0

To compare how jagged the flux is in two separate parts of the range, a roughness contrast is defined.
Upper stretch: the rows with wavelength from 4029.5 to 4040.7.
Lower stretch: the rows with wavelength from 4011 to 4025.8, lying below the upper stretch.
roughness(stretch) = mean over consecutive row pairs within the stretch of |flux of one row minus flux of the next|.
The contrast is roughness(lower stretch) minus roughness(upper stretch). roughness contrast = 0.1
